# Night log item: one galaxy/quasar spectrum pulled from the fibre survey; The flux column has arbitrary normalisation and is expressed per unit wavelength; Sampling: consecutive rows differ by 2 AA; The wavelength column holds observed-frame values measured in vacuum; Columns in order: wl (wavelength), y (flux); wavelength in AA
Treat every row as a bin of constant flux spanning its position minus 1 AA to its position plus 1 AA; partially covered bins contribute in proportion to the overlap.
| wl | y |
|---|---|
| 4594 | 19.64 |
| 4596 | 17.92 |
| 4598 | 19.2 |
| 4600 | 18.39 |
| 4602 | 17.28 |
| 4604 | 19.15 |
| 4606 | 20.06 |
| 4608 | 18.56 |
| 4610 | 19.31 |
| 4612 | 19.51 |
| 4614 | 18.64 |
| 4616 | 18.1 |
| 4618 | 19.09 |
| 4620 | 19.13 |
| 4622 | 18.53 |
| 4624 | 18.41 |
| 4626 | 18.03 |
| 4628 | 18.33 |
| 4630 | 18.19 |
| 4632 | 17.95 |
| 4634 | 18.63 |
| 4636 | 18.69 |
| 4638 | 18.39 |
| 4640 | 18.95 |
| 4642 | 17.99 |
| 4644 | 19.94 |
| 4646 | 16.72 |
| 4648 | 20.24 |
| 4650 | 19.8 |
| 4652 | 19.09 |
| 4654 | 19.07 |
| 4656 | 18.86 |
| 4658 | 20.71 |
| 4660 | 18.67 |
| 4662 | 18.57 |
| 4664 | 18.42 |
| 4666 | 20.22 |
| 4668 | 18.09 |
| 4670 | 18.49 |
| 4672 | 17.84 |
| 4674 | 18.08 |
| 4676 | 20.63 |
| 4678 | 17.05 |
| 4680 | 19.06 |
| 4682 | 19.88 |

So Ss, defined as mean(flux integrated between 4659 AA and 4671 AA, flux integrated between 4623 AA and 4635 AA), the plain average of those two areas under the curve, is 222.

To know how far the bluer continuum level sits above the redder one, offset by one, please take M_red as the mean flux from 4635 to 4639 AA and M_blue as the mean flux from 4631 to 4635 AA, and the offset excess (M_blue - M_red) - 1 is -1.25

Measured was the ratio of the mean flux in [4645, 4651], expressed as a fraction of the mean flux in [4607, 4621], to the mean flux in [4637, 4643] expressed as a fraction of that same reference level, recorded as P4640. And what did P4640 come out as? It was 1.03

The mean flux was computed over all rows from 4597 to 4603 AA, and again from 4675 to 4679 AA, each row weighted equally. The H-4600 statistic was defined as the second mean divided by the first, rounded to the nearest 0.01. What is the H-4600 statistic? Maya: 1.03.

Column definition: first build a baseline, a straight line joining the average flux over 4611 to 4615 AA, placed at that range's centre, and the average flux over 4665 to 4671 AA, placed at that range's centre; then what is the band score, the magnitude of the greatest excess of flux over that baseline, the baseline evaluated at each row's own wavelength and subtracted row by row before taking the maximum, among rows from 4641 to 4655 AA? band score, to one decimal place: 1.3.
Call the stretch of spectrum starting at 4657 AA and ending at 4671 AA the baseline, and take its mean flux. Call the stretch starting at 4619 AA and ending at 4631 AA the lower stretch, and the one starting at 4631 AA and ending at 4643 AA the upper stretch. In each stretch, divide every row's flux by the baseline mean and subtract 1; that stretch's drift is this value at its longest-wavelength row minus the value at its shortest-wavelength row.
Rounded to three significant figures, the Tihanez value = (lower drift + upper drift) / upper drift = -22.5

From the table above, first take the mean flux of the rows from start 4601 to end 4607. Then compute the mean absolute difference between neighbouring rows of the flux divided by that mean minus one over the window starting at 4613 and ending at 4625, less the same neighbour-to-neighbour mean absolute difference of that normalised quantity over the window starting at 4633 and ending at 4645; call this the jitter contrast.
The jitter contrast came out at -0.016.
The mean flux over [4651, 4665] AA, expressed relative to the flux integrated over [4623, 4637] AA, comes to 0.074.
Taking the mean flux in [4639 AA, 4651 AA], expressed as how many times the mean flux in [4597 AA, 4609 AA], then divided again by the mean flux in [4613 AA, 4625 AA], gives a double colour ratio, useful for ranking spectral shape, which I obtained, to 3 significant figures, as 0.0541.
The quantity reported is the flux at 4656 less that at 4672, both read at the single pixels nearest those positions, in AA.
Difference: 1.0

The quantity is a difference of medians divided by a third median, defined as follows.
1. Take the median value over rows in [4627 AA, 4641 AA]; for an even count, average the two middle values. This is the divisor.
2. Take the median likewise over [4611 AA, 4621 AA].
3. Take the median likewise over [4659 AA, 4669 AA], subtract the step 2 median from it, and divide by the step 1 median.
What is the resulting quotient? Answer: -0.028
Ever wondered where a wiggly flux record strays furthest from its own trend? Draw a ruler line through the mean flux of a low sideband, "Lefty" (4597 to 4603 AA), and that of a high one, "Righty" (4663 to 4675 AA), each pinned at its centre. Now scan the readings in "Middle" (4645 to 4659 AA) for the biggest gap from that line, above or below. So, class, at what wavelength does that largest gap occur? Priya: 4658 AA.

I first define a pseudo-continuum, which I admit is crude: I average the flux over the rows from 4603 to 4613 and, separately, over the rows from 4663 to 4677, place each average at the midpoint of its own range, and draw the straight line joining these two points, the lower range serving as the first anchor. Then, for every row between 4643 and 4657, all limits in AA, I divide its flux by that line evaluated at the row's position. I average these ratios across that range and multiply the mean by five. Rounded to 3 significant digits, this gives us 5.03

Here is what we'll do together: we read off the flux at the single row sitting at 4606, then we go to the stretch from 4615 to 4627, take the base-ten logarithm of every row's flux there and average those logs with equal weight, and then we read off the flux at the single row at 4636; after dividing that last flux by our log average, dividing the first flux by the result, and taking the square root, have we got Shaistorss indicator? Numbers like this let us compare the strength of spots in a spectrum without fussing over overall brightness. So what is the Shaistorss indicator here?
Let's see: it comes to 1.17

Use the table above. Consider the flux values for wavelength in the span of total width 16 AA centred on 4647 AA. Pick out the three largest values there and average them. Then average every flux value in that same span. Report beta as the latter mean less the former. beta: -1.0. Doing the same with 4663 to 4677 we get -1.0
